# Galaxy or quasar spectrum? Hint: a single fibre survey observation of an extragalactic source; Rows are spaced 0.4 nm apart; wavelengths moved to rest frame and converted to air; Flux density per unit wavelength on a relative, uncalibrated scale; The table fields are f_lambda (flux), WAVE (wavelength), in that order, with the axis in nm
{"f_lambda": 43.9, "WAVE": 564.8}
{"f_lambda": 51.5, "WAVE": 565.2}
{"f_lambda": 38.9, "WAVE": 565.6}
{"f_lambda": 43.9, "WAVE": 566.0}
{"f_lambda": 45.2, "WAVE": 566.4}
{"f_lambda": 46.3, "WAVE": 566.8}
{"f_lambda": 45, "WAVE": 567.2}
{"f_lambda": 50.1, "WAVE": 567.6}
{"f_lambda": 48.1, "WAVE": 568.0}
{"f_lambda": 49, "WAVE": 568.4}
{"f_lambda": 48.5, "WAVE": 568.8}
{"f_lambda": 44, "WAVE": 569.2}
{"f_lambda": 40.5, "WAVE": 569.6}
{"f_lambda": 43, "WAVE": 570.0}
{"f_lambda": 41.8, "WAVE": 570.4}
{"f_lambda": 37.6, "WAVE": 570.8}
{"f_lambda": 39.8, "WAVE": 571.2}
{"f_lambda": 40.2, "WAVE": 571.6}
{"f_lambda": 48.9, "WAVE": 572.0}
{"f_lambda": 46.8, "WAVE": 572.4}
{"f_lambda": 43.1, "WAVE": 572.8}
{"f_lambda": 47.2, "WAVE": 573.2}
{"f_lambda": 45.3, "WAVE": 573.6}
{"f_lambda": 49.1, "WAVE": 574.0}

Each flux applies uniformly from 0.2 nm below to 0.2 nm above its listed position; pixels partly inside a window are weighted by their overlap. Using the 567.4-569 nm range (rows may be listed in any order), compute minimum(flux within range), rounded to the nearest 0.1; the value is 48.1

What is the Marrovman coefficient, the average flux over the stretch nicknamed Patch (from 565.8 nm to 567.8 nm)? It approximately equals 46.1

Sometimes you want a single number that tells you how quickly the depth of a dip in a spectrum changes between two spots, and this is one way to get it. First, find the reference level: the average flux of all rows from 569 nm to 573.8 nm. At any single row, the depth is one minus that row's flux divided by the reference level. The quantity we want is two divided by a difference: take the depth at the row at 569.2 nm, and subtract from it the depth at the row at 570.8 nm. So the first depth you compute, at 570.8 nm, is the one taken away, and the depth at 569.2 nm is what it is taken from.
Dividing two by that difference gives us -13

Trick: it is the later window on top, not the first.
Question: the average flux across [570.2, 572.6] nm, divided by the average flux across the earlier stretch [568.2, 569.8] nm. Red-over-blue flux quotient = 0.934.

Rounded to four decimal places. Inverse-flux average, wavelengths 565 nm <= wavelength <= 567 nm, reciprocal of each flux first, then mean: 0.0223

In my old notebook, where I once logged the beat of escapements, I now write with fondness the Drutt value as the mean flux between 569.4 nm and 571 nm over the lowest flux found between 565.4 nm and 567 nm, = 1.05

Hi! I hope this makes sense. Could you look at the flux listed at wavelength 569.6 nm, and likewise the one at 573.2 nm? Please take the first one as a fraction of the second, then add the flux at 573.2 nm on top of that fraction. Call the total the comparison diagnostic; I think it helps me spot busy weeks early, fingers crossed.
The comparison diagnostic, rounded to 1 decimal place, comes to 48.1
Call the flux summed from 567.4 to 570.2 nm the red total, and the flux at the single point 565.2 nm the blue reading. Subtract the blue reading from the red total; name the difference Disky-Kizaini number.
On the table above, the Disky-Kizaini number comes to 272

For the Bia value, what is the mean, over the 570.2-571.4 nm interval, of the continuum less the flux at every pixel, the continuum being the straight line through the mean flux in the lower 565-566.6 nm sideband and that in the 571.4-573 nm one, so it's 5.0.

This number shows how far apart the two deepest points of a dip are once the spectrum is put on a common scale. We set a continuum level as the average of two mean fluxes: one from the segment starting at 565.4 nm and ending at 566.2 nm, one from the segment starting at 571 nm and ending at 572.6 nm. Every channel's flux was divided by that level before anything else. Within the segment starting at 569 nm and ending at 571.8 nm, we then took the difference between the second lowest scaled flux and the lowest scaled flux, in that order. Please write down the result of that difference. 0.052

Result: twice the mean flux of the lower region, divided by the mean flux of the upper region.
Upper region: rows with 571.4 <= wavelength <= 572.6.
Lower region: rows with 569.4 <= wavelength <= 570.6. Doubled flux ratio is 1.84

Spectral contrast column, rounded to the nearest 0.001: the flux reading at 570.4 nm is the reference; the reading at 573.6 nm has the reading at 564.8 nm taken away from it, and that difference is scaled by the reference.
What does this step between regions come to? 0.033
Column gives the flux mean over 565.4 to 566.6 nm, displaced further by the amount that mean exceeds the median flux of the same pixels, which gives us 41.4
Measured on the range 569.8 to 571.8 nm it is 40.8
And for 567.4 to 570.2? 44.2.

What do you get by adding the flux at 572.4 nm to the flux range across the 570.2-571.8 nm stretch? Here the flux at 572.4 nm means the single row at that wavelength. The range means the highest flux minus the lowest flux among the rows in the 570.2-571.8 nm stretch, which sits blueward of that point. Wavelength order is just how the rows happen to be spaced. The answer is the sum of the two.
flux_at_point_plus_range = 51.0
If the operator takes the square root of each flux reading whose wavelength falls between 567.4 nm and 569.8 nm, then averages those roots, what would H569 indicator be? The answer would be 6.8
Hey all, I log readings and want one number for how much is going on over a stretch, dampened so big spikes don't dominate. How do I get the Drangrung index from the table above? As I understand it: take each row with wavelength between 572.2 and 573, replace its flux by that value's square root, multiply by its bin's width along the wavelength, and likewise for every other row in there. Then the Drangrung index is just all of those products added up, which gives 5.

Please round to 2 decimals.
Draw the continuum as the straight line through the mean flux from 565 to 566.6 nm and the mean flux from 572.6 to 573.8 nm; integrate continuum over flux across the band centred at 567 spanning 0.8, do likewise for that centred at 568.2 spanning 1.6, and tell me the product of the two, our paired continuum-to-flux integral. 1.16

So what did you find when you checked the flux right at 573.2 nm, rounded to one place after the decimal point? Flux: 47.2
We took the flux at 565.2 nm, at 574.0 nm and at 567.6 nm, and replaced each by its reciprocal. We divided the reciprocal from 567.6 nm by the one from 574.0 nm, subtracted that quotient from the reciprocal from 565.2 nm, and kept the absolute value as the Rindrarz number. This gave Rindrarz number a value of 0.96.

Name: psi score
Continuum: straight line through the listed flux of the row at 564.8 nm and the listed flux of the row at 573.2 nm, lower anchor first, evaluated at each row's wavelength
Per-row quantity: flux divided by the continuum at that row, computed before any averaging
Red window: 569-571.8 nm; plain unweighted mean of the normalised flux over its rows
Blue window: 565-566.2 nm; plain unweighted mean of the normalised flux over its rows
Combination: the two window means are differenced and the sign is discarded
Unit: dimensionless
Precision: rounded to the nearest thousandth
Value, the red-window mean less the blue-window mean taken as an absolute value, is 0.123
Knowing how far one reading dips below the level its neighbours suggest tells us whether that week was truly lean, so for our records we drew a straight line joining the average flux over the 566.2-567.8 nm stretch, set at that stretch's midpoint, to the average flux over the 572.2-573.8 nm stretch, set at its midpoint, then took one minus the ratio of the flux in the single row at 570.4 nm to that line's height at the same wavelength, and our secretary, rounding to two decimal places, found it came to 0.09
